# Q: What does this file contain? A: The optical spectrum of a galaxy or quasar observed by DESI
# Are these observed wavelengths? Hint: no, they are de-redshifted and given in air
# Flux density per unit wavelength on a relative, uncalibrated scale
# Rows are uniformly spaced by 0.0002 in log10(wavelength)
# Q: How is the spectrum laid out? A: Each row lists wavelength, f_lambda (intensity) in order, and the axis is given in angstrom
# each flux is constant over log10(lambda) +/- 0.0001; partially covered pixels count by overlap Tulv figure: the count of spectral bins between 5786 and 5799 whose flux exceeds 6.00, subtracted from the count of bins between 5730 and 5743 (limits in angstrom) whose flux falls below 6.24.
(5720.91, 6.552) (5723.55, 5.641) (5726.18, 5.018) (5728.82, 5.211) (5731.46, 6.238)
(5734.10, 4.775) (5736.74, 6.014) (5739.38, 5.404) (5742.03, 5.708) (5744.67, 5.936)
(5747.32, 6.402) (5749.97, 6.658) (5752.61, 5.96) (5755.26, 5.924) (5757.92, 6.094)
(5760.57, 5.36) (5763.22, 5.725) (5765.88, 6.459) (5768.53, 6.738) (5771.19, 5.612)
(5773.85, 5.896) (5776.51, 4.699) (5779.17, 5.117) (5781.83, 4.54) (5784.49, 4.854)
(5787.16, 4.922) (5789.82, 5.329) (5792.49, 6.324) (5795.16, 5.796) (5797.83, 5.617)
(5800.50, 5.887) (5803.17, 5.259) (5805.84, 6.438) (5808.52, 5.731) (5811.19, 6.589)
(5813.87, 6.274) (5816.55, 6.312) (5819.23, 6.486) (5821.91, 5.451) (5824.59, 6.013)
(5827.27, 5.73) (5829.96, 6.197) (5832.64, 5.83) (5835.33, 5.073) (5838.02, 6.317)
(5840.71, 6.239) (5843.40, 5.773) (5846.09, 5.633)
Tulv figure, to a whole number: 4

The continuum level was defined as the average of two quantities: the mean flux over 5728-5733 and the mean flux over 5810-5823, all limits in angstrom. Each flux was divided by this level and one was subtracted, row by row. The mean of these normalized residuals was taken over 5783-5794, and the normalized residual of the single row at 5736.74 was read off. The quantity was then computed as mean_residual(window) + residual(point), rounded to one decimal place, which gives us -0.1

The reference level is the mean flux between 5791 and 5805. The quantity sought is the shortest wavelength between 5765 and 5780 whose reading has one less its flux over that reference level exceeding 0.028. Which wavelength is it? 5771.19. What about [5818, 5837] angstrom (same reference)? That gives 5821.91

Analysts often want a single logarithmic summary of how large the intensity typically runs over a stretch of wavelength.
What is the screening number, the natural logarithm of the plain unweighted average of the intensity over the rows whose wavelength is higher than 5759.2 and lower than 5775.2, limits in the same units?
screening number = 1.786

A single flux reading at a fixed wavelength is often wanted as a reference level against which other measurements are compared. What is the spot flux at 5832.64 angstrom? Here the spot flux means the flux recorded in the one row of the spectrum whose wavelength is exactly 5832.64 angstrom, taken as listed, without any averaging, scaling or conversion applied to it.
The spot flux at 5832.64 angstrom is 5.83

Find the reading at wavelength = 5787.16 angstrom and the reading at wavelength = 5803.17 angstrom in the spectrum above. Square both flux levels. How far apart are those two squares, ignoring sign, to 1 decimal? 3.4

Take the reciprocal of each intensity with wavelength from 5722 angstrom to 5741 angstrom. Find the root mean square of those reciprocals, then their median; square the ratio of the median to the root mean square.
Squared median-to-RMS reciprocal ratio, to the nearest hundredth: 1.00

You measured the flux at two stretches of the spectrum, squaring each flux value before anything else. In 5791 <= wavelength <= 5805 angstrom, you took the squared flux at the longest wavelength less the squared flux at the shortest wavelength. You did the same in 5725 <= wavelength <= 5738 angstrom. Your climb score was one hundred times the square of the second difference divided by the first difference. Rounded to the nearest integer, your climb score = -979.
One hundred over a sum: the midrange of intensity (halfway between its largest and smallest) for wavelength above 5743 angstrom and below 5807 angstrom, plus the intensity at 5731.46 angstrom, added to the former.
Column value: 8.4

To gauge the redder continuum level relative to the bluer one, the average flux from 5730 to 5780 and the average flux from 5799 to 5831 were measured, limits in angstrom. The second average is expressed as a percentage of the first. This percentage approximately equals 103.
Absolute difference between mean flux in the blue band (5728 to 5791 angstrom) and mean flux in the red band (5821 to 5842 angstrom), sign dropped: 0.21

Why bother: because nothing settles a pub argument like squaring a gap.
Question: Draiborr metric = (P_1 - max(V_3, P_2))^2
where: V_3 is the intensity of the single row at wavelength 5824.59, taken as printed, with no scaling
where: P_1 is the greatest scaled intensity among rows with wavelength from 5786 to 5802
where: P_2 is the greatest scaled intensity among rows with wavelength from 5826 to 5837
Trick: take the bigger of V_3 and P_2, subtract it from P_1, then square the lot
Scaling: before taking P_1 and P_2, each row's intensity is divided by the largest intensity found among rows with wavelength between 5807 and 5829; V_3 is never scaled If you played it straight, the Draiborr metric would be 25.5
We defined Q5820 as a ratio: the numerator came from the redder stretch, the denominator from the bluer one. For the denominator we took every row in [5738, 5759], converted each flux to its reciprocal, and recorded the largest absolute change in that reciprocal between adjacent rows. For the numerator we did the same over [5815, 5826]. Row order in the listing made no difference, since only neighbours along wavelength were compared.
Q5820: 1.66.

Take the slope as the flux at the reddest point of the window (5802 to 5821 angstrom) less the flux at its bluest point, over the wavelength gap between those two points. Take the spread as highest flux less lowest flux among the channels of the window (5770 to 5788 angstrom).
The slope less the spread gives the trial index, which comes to -1.3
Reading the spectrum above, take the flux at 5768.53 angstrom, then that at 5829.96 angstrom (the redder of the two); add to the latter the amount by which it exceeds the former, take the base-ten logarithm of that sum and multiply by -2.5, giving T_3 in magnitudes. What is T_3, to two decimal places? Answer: -1.88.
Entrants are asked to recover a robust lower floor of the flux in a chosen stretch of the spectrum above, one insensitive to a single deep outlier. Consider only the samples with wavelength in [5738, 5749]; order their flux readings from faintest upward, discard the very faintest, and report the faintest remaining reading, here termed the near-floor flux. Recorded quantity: 5.708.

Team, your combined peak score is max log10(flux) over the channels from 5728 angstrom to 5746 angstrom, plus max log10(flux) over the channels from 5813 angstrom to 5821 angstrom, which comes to 1.61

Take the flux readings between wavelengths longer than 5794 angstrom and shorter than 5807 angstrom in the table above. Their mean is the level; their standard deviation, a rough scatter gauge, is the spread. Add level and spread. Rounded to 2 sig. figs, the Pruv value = 6.2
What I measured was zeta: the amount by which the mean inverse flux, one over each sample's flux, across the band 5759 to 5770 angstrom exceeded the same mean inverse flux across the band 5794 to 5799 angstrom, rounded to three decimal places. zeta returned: -0.009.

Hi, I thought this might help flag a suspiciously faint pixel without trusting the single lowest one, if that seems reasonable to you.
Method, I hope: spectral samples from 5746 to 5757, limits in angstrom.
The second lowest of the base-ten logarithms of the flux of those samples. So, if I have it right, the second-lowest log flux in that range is 0.78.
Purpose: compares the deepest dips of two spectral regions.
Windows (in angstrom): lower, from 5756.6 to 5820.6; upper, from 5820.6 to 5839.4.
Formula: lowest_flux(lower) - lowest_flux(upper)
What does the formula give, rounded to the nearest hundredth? -0.53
